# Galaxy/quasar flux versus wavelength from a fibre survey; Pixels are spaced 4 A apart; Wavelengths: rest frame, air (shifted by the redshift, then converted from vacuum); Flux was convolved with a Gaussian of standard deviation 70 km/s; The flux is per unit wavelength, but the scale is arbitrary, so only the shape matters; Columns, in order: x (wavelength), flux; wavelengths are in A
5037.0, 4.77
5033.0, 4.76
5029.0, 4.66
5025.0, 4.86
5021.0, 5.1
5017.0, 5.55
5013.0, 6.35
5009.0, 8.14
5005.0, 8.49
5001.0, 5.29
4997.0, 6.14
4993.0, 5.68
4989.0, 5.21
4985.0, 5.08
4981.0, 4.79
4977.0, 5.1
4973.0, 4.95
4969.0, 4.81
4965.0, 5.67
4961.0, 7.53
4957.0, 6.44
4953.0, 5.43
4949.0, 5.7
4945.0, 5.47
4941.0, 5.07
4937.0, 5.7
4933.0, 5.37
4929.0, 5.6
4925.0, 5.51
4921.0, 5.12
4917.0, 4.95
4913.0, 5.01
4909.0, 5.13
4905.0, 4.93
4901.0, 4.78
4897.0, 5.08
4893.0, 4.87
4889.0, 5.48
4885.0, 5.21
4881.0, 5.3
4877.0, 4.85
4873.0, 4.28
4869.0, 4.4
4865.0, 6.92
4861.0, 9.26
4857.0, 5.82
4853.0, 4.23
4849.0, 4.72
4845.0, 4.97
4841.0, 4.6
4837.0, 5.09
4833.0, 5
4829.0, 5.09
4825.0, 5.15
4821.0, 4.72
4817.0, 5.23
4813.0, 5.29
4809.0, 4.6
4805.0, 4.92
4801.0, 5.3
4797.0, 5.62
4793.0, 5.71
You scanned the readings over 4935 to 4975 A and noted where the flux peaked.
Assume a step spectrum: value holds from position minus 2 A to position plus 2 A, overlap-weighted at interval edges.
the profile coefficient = 4961.0 A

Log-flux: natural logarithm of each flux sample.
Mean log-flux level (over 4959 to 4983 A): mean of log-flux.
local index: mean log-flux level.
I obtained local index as 1.69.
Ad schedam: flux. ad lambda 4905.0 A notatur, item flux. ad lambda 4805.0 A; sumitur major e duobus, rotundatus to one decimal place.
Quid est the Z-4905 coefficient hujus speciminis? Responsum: 4.9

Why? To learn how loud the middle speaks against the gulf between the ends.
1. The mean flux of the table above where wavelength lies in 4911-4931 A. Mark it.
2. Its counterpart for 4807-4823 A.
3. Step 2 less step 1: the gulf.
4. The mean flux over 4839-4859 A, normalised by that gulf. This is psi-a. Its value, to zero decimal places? -18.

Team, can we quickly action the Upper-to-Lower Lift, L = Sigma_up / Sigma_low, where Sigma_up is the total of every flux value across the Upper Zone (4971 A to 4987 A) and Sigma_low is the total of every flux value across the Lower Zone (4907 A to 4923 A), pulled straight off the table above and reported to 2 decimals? 0.99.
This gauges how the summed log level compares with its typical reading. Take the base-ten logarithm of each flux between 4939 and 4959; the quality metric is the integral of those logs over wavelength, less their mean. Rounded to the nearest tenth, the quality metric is 14.2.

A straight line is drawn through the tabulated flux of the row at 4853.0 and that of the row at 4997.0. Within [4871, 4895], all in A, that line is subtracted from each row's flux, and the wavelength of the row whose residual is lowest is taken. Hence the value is 4873.0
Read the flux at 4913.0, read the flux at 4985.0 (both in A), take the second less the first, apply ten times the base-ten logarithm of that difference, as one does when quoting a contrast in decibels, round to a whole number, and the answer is -12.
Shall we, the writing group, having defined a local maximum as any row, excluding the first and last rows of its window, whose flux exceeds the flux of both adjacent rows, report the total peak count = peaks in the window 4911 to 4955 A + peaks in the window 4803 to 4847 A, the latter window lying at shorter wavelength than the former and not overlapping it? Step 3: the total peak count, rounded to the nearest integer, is 6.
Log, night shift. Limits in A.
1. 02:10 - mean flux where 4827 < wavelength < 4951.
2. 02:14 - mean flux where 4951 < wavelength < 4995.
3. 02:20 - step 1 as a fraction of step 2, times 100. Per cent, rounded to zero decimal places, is 96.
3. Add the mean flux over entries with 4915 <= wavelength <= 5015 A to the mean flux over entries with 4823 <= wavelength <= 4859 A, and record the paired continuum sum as 10.7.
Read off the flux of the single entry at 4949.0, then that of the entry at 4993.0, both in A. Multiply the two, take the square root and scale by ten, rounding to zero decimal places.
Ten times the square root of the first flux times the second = 57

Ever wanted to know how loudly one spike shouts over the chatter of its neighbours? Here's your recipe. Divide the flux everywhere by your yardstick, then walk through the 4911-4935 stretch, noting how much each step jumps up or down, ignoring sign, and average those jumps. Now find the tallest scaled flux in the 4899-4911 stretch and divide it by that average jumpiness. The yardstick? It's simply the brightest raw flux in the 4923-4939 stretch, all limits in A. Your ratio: 27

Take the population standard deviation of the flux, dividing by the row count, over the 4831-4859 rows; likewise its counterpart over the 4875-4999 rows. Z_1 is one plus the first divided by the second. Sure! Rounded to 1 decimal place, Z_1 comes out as 1.8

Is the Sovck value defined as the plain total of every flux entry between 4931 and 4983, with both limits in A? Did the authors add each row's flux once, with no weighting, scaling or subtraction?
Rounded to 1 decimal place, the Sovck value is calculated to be 72.0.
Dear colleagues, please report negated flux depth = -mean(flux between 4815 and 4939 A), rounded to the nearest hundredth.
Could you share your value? -5.24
